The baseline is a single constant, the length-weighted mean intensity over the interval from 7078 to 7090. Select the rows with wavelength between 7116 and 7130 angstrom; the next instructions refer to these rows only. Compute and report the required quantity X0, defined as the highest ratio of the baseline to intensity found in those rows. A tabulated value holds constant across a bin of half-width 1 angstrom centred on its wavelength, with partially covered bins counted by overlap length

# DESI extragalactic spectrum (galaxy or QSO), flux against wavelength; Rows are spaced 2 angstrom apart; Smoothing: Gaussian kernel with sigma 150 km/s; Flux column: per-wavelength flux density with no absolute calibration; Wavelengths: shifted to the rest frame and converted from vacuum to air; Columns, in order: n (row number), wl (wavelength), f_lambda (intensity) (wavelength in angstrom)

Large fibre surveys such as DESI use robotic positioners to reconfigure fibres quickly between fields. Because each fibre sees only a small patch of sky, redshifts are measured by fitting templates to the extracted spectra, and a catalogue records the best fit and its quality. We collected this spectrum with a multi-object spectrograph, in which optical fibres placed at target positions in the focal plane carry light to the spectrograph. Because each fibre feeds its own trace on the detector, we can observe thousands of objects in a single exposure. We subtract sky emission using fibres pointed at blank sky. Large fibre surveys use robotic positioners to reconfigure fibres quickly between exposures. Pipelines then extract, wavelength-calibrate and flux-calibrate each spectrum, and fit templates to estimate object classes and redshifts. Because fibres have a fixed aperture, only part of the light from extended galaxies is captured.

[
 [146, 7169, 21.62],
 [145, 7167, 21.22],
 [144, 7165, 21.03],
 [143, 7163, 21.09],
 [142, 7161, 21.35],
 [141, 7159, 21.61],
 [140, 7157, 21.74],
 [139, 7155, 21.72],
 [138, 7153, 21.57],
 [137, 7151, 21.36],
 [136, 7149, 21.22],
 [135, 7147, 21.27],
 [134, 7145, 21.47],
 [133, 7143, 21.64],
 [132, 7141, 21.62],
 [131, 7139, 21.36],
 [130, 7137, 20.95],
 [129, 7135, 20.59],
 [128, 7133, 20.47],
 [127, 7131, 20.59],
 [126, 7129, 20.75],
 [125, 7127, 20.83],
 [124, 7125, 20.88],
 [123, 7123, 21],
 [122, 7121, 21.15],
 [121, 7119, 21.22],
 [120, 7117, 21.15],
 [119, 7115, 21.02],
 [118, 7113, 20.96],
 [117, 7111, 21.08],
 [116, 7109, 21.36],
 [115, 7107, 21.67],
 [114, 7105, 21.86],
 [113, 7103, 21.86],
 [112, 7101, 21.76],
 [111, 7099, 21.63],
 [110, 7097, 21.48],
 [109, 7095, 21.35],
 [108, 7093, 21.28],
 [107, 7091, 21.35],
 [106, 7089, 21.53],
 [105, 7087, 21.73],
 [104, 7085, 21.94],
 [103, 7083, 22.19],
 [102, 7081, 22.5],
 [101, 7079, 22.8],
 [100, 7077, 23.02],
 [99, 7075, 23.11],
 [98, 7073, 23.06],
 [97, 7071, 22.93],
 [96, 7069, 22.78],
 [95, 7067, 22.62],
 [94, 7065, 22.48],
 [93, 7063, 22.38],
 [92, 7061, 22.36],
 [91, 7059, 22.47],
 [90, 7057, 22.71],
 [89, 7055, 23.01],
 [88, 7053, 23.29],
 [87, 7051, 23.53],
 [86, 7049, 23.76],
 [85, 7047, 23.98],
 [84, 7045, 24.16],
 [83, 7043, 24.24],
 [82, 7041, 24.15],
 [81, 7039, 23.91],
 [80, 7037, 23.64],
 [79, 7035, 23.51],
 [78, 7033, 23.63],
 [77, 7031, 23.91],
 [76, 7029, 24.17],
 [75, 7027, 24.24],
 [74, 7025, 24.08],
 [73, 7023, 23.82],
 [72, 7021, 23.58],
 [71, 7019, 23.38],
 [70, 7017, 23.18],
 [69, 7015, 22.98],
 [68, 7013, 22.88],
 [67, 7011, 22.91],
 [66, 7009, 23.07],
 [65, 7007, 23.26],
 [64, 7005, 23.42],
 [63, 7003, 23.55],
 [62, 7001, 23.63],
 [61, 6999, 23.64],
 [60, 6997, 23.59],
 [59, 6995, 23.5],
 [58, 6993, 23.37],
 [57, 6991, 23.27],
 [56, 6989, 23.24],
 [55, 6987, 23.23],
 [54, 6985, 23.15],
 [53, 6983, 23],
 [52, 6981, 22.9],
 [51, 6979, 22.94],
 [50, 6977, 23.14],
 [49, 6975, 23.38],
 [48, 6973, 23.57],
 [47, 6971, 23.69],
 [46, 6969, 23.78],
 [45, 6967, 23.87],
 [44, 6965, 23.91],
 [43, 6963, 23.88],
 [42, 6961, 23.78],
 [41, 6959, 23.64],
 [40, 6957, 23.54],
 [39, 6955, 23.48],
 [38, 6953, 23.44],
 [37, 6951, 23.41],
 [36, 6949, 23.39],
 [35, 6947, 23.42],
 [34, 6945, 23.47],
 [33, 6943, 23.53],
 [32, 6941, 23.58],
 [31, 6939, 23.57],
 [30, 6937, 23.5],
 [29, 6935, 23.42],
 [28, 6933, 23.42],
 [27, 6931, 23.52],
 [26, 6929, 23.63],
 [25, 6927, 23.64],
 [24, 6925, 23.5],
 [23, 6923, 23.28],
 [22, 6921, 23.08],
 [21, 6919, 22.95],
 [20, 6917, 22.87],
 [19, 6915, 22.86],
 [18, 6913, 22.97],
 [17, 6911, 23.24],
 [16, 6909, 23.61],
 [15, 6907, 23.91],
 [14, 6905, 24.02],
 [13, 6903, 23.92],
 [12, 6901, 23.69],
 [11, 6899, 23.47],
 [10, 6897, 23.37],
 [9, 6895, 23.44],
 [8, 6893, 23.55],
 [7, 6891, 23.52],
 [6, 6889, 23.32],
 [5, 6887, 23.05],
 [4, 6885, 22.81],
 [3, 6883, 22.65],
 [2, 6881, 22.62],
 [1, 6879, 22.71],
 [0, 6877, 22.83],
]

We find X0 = 1.07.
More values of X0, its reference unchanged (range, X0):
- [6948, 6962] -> 0.95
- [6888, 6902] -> 0.95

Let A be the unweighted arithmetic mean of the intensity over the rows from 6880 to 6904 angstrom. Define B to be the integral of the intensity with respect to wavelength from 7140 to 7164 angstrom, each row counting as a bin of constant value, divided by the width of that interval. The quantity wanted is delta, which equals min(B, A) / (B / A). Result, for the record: 23.3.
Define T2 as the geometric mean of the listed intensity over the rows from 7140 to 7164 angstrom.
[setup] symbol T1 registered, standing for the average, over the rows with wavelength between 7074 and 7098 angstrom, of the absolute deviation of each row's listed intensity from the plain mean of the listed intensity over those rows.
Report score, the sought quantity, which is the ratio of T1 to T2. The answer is 0.0272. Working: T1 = 0.58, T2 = 21.5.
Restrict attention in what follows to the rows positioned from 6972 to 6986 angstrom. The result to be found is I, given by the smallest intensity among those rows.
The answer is 22.9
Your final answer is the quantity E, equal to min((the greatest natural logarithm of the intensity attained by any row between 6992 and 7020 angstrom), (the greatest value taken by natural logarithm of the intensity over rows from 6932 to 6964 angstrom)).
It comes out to 3.163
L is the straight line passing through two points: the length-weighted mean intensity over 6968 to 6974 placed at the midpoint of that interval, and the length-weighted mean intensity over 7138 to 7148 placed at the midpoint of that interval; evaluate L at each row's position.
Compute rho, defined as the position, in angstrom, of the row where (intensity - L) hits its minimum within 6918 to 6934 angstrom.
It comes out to 6919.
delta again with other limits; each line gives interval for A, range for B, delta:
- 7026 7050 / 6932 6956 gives 23.9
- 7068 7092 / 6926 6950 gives 21.4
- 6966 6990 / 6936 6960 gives 23.2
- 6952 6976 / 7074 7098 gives 23.7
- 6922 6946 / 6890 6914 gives 23.5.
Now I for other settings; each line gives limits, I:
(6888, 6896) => 23.32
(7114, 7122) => 21.02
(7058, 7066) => 22.36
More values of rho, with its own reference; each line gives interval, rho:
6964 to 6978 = 6977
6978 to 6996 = 6981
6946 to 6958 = 6949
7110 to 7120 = 7113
